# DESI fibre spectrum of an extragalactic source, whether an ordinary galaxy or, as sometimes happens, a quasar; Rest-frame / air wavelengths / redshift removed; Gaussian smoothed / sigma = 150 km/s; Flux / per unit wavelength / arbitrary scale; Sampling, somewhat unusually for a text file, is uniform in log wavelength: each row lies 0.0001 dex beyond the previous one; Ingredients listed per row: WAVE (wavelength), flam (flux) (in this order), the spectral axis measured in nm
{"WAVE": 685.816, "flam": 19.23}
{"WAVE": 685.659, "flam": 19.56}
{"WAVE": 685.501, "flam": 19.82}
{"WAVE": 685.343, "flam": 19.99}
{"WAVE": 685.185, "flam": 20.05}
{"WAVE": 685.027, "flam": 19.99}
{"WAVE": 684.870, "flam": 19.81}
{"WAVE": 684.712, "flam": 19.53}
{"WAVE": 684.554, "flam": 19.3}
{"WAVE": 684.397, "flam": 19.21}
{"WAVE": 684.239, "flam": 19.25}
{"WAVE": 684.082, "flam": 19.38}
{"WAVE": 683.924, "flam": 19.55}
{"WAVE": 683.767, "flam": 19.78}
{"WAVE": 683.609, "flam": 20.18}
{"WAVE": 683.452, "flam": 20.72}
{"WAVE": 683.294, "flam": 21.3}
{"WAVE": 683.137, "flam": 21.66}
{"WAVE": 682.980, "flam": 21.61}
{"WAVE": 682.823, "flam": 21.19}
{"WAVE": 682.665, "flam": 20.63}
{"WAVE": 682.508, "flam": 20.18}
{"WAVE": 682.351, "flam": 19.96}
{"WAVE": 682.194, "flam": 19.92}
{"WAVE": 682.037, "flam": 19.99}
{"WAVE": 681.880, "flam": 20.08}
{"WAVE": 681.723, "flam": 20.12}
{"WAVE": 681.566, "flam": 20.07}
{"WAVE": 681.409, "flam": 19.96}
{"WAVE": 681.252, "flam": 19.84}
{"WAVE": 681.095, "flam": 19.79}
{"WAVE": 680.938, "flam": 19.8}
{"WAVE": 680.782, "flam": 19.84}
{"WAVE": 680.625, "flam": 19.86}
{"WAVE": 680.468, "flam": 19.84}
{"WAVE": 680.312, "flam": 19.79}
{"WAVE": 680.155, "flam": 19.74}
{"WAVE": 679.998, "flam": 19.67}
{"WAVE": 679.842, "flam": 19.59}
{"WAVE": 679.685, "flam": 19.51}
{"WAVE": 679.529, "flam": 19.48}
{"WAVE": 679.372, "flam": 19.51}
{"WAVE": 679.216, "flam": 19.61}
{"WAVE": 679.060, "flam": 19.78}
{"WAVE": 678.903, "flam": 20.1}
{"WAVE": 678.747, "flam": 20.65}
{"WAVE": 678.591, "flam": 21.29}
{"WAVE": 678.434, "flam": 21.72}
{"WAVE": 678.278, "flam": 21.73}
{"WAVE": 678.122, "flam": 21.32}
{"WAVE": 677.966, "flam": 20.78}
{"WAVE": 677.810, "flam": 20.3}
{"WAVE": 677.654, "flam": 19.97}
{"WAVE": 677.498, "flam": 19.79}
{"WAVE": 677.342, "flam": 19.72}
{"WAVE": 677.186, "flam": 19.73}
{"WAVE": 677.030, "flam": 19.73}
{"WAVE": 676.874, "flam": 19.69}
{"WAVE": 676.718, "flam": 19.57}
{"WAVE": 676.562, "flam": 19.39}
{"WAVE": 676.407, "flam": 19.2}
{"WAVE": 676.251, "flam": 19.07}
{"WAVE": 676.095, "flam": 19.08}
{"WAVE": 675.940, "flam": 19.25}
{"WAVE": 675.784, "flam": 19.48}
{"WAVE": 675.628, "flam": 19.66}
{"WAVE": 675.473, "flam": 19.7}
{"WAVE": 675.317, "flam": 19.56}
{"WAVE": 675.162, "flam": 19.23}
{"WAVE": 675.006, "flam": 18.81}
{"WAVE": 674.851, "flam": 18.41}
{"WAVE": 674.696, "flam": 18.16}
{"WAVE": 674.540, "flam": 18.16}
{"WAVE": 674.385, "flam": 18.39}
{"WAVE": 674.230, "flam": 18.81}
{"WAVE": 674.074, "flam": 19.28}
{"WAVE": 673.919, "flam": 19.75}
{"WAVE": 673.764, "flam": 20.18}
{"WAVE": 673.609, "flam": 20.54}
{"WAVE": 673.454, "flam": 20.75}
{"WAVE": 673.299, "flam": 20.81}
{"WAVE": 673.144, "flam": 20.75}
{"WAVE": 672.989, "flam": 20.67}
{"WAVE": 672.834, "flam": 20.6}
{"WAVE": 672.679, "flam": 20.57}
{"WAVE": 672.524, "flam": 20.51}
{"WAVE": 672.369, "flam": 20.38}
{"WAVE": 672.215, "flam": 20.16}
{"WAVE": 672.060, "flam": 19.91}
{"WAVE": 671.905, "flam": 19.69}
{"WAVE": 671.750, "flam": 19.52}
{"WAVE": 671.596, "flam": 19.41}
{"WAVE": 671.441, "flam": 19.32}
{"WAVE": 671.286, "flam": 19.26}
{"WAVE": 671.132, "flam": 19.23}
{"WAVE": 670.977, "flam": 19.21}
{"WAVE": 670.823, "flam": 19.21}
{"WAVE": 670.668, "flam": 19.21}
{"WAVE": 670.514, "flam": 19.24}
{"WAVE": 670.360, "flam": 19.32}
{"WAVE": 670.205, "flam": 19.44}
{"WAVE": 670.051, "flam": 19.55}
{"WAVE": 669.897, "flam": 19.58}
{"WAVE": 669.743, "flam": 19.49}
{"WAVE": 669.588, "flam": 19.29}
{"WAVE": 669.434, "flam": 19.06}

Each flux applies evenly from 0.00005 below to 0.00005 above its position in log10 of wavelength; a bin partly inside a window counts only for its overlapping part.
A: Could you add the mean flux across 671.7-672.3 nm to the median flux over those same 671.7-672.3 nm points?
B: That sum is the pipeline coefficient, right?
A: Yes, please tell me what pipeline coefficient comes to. 39.6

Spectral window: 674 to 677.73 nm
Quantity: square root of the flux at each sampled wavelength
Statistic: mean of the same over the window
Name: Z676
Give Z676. 4.39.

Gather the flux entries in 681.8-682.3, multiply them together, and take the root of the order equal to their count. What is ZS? 20.0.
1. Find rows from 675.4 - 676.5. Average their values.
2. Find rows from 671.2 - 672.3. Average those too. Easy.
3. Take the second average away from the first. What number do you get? -0.26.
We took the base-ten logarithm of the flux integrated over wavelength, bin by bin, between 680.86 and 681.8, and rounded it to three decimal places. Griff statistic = 1.273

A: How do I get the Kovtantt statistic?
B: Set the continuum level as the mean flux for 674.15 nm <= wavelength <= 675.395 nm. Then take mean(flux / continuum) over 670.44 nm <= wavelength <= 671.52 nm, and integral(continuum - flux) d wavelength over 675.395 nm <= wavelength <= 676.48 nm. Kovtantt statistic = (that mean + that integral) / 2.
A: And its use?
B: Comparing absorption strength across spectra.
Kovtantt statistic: 0.16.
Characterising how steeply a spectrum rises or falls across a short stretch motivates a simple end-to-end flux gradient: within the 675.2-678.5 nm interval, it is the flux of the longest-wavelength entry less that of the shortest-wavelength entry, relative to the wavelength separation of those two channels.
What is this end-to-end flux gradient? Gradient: 0.69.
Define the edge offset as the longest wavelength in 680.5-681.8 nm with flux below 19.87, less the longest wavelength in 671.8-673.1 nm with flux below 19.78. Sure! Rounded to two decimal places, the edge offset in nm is 9.35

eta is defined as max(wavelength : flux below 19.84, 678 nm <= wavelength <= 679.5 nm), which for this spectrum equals 679.372 nm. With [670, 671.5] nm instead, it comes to 671.441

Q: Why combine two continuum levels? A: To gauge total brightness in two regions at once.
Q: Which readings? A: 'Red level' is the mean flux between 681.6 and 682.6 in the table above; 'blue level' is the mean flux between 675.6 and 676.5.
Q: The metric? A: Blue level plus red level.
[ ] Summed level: 39.3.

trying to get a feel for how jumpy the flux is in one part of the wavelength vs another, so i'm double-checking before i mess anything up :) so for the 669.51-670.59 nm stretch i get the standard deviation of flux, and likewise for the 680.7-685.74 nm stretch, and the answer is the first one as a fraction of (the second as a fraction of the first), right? 0.0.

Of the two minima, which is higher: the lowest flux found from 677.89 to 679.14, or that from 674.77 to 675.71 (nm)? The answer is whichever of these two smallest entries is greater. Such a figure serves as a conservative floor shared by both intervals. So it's 19.8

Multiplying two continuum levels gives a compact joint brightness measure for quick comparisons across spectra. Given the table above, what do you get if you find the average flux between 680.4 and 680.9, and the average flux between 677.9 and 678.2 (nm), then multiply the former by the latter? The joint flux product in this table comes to 418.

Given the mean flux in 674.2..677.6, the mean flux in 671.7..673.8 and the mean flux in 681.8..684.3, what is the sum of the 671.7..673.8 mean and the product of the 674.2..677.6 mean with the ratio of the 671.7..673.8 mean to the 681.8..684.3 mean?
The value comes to 39.6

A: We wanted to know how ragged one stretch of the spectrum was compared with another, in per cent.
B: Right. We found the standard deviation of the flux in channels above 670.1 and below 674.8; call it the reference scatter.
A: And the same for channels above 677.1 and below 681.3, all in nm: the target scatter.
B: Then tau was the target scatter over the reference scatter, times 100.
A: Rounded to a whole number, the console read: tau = 87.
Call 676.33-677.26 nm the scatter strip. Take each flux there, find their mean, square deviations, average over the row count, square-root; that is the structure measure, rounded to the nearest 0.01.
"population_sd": 0.20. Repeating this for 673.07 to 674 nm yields 0.38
